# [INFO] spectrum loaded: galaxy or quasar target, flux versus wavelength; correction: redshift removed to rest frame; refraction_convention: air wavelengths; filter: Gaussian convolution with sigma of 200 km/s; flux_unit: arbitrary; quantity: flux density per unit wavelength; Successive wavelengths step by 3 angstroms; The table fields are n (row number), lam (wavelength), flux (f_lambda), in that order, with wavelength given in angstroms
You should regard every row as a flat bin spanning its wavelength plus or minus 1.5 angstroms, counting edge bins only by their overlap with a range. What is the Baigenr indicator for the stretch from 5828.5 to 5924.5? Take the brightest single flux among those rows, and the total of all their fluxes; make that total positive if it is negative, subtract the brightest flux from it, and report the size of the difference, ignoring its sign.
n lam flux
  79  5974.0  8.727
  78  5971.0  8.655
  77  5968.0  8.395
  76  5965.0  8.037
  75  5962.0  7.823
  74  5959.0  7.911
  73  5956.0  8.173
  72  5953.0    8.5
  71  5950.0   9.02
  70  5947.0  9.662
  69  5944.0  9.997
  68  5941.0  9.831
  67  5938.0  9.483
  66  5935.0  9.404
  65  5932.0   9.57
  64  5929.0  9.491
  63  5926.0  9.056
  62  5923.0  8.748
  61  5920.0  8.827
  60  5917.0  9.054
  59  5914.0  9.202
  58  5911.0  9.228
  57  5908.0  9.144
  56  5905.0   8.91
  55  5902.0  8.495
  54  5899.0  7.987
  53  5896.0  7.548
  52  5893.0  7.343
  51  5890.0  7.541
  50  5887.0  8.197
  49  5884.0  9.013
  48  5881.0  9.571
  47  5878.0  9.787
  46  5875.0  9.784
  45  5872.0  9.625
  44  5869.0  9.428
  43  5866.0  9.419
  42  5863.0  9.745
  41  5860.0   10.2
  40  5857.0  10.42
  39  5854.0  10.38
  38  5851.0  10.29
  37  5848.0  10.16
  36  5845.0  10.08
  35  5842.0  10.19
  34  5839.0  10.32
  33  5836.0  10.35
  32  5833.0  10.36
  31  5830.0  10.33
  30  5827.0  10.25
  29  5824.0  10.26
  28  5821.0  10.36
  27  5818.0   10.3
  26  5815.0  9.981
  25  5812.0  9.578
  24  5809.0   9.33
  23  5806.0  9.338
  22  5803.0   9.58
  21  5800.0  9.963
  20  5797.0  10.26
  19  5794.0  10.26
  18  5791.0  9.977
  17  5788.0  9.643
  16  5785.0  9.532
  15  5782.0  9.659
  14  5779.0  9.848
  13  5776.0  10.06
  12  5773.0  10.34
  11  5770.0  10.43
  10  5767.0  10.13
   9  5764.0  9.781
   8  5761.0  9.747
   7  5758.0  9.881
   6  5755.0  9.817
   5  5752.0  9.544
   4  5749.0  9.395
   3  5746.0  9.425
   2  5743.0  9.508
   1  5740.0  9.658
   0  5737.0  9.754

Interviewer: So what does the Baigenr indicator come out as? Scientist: 289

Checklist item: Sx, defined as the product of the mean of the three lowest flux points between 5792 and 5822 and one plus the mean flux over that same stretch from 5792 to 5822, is 103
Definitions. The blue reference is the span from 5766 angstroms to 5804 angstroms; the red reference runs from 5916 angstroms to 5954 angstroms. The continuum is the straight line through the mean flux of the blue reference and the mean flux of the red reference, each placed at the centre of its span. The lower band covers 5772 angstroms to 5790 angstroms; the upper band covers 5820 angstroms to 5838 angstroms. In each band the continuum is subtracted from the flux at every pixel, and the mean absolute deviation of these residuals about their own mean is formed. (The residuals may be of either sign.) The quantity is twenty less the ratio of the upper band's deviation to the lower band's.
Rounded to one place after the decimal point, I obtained 19.8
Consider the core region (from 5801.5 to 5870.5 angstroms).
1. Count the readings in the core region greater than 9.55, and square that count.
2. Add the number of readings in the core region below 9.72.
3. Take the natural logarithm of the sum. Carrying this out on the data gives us 5.9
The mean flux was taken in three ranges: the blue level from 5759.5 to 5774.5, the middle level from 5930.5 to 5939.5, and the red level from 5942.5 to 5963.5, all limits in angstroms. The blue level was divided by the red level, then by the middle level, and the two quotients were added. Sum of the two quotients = 2.22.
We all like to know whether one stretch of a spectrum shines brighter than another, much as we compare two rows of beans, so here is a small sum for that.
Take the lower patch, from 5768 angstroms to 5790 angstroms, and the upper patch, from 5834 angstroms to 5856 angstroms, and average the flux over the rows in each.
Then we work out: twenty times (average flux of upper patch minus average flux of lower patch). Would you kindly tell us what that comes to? 6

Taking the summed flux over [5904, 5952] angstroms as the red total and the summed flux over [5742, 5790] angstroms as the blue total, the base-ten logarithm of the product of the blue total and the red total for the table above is 4.37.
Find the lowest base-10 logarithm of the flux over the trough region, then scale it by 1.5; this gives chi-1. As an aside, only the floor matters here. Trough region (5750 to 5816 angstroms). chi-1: 1.45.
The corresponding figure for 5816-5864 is 1.48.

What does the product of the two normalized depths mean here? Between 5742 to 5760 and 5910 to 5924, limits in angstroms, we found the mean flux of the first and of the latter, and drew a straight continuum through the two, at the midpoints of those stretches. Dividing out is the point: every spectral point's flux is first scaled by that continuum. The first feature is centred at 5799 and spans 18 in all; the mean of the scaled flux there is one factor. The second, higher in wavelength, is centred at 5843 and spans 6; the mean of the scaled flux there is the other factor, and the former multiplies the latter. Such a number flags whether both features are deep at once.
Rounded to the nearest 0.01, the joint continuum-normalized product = 1.15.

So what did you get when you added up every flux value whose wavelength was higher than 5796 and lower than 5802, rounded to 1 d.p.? 20.2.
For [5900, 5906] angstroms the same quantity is 17.4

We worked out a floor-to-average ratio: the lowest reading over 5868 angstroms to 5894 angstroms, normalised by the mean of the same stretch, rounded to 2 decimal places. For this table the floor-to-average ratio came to 0.82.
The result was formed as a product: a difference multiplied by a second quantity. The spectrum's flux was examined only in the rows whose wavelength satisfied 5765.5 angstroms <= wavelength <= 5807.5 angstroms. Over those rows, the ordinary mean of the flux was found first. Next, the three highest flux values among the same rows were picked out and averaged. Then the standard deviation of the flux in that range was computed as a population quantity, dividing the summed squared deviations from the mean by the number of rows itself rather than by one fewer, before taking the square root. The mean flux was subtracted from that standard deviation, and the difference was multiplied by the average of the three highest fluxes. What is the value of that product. -99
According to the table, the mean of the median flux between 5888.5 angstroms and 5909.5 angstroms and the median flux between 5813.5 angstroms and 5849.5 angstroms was 9.1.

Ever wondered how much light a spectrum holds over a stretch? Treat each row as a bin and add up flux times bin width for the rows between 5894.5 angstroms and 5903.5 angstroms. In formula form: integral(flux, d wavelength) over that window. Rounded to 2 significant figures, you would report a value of 72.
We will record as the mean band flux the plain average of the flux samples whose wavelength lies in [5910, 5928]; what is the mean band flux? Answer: 9.0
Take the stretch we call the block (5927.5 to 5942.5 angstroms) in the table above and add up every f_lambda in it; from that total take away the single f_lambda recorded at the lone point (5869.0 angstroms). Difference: 38.4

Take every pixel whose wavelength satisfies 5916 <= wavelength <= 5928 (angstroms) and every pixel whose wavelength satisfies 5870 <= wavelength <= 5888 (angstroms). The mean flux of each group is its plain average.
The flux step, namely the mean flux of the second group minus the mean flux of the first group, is 0.4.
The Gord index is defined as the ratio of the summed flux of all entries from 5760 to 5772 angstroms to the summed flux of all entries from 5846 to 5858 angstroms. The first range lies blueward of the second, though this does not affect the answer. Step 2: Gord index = 0.97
